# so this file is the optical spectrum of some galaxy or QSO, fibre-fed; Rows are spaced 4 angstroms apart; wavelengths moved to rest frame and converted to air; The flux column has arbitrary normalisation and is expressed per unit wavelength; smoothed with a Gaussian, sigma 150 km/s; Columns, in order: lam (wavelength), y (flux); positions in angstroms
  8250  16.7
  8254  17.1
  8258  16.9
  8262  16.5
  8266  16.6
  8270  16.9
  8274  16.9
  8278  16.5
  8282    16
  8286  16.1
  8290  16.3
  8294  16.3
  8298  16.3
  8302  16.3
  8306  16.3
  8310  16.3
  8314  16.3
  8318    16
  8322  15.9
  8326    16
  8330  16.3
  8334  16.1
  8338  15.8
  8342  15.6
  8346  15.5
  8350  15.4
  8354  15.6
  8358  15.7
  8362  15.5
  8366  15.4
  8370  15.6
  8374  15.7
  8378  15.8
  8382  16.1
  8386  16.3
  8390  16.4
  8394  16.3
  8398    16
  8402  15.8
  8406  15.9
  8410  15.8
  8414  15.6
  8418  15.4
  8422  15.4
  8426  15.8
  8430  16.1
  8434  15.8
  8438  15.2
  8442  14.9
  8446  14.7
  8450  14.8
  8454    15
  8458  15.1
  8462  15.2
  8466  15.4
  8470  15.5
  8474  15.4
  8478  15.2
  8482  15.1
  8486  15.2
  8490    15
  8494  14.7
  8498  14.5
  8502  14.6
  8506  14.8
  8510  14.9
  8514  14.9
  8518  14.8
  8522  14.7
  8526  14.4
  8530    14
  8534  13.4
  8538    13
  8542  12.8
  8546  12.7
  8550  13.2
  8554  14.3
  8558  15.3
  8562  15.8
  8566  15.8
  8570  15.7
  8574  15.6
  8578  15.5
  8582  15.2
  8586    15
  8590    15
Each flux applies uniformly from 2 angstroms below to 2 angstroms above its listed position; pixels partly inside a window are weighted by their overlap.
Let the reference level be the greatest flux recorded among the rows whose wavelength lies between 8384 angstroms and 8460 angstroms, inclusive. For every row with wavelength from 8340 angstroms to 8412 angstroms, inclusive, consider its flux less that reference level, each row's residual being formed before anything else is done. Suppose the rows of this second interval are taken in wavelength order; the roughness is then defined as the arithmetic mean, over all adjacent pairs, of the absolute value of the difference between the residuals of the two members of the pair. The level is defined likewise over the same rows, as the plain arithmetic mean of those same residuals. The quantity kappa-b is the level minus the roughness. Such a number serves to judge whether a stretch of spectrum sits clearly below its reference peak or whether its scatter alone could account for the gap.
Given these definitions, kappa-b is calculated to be -0.8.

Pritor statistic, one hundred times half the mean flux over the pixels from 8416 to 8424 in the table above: 770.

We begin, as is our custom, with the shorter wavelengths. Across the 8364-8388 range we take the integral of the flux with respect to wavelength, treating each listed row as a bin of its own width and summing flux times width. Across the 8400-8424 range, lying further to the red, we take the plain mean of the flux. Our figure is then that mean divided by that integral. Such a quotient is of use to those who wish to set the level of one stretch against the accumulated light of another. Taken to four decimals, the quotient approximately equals 0.0412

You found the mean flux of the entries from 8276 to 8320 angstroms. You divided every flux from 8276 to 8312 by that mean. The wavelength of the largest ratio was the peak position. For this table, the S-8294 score 8278 angstroms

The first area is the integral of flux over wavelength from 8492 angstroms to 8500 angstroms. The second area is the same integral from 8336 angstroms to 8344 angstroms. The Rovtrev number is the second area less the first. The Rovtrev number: 8.8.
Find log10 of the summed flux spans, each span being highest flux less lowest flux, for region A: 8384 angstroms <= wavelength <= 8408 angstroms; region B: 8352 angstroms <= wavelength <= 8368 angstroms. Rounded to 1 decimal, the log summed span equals 0.0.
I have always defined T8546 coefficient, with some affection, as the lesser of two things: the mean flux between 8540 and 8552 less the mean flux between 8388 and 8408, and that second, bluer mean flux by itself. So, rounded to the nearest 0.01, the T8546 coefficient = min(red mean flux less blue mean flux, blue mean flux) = -3.18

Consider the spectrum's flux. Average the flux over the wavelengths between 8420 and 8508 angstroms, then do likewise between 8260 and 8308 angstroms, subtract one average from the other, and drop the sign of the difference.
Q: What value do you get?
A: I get 1.26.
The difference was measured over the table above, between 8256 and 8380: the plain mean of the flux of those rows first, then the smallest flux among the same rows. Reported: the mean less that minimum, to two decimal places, 0.68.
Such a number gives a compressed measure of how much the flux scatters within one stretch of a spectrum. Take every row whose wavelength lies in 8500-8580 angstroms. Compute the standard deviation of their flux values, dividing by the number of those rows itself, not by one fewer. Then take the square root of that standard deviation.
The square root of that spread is 1.00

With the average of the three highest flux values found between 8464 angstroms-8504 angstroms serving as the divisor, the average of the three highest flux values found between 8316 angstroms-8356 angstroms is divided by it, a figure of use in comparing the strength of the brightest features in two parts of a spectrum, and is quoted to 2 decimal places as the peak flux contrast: 1.05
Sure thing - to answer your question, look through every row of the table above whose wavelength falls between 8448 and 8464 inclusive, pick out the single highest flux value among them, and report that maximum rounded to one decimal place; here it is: 15.2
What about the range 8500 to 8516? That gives 14.9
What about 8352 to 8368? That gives 15.7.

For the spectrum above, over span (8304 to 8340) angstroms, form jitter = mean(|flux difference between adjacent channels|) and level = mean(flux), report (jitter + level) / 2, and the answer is 8.1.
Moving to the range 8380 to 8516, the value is 7.8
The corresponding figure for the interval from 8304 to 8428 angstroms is 8.0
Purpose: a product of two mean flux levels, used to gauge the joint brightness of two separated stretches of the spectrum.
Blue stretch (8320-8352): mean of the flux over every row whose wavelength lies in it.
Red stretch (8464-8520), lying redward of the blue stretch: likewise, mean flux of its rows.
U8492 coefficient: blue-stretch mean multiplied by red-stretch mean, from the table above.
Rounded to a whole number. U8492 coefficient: 237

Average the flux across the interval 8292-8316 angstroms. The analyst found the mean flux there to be 16.3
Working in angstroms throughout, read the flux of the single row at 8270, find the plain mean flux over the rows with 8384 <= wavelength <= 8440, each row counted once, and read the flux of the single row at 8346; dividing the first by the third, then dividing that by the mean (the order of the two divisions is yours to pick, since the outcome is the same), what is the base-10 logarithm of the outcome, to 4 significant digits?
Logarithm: -1.162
